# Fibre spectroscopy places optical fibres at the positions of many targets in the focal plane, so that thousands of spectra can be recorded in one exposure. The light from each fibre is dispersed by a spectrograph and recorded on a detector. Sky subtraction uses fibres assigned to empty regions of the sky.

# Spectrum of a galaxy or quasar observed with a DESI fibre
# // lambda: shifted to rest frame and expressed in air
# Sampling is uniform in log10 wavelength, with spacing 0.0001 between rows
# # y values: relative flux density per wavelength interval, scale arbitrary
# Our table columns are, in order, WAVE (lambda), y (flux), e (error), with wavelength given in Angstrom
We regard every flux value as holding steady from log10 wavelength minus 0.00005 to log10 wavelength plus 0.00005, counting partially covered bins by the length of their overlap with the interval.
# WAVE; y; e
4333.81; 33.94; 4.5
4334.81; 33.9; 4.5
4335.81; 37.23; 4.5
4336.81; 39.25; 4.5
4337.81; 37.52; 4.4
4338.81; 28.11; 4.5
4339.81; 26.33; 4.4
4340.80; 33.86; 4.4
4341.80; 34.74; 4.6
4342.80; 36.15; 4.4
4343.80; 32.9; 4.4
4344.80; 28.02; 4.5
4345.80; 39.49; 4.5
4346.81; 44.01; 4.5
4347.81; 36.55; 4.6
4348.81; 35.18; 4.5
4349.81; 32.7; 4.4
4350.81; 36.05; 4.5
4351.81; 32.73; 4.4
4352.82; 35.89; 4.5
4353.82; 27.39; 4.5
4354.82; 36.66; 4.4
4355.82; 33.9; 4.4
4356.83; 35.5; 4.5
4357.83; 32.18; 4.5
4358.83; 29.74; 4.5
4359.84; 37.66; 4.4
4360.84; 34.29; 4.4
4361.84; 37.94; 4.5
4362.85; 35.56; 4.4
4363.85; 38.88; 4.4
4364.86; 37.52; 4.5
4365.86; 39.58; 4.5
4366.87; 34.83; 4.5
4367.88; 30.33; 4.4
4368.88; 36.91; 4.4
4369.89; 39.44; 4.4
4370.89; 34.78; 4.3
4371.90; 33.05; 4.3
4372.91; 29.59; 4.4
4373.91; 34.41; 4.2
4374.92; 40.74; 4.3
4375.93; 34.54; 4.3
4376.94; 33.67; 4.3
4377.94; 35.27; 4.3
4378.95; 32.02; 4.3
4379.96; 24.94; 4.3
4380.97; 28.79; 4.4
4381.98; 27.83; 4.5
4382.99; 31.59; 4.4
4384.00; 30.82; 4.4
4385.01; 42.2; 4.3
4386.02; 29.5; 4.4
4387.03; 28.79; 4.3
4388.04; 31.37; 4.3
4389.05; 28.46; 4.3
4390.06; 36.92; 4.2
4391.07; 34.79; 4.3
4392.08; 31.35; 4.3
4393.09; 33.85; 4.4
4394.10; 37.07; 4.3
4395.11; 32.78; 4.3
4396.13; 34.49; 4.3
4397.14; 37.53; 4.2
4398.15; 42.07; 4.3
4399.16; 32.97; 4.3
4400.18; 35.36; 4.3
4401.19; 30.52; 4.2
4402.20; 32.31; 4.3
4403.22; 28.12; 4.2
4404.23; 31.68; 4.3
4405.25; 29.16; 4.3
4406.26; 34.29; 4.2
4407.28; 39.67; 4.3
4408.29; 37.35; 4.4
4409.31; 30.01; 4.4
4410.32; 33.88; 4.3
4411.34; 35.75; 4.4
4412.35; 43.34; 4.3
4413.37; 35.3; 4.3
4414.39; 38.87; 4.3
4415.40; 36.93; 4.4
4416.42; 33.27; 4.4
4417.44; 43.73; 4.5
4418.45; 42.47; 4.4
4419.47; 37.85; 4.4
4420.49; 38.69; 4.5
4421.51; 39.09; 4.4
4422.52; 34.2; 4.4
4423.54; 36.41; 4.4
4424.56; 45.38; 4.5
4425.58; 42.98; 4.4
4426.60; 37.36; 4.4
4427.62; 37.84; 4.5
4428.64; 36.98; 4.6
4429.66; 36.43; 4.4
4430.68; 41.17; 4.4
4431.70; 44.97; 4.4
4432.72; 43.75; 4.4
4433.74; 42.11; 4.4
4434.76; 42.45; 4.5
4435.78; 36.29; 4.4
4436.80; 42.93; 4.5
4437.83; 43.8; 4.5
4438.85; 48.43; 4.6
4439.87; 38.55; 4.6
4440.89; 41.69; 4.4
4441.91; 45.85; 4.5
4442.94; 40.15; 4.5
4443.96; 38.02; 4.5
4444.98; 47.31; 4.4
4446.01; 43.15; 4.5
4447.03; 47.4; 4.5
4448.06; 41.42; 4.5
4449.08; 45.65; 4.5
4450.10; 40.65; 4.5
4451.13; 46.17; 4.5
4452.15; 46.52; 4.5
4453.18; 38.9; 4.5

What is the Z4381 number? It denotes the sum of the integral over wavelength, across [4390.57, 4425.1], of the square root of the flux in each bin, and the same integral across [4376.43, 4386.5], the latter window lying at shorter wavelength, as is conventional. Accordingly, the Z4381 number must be 263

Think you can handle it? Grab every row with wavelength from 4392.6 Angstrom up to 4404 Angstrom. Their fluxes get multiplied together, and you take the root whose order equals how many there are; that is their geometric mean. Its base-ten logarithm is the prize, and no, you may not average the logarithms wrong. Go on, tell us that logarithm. 1.53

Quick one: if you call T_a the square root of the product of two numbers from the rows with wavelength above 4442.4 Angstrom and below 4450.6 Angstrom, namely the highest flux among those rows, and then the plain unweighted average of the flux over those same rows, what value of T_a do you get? 45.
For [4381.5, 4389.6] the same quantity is 36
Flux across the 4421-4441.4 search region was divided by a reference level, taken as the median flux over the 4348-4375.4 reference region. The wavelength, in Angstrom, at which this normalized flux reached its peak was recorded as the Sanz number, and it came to 4438.85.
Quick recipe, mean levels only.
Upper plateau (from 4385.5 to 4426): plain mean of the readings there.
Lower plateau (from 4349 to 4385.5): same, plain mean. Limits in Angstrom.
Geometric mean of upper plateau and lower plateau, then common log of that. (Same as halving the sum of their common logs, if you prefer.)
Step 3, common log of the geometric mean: 1.54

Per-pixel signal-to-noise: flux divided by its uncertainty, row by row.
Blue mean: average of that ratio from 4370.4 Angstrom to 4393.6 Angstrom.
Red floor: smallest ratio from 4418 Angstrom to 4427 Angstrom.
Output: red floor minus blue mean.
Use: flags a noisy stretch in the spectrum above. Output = 0.2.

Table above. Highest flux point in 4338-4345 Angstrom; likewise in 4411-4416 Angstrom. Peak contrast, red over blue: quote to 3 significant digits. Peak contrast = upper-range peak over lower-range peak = 1.20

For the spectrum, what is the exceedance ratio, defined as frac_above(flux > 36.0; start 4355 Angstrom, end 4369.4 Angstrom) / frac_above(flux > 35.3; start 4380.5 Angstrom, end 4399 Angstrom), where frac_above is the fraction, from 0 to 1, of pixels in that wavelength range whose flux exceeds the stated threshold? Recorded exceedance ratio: 1.5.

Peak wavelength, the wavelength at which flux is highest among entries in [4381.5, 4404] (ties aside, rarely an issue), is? 4385.01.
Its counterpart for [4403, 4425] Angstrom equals 4424.56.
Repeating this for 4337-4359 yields 4346.81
